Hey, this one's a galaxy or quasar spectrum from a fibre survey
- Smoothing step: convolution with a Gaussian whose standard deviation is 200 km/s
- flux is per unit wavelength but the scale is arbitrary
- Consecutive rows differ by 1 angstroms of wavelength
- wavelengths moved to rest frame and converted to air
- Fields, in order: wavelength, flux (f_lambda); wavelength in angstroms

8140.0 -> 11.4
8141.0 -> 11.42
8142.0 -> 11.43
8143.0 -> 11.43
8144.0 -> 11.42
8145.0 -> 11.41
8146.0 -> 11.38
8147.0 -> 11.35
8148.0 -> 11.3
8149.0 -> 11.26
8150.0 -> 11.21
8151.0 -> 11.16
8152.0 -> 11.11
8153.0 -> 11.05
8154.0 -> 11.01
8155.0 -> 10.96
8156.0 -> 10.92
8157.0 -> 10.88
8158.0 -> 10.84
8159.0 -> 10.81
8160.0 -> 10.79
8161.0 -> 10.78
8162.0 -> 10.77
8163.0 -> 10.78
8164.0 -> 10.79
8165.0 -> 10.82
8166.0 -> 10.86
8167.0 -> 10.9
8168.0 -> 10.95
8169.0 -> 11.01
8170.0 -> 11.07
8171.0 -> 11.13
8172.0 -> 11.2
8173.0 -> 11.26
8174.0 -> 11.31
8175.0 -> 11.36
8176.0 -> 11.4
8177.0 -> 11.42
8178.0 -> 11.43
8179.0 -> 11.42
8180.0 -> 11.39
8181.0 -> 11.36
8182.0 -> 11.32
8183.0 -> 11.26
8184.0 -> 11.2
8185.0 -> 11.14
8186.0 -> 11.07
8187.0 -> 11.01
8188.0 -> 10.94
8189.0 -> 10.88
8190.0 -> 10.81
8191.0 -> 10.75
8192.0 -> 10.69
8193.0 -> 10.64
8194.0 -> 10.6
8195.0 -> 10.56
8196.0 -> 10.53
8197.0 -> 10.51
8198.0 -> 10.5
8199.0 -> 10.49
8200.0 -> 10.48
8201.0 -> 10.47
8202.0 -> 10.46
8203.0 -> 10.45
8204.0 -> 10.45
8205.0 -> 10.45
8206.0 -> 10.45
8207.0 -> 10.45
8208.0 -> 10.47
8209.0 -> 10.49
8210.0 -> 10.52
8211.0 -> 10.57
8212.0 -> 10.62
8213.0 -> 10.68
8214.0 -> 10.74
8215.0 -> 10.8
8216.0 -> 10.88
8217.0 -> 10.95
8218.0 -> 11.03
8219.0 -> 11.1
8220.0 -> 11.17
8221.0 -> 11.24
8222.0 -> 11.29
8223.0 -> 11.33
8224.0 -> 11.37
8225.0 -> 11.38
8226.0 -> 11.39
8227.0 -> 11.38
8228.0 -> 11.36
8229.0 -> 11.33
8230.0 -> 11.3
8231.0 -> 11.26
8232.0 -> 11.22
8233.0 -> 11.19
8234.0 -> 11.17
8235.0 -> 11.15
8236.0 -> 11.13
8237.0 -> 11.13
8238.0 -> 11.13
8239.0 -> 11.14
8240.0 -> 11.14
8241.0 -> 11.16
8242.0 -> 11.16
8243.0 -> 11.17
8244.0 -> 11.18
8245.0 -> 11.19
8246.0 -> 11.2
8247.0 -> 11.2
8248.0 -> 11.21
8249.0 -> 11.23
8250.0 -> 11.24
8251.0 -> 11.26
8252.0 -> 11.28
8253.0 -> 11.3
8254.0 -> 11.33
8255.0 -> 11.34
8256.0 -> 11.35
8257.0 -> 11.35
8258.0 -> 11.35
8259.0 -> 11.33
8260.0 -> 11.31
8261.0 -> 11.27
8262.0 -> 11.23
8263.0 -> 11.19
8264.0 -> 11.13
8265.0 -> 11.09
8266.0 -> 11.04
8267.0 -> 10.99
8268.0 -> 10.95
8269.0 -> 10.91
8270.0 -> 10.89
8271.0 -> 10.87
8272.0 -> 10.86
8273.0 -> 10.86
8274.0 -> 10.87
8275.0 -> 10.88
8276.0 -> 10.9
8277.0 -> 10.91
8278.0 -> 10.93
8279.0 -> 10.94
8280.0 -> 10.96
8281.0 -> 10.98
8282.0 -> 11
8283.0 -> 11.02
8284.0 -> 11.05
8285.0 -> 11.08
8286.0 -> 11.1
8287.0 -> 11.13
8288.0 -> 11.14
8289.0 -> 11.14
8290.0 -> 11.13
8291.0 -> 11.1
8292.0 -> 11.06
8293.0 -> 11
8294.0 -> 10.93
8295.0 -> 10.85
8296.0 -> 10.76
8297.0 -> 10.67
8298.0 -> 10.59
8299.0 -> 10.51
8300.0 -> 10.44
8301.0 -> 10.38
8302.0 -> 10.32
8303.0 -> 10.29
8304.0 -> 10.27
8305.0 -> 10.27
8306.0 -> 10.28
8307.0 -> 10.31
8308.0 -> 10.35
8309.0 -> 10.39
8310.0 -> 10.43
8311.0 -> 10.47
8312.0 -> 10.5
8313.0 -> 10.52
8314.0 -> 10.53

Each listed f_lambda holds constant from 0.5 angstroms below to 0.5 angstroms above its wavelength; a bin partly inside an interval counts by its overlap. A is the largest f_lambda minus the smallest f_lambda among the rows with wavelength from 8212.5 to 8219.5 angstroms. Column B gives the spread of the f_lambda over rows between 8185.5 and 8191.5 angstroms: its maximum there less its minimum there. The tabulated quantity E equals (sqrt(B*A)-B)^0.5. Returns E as 0.216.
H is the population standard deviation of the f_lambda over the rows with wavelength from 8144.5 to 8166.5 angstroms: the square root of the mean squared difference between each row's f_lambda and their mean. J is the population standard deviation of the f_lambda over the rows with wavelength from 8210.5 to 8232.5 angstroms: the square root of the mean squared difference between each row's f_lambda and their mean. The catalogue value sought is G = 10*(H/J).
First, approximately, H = 0.22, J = 0.27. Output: 8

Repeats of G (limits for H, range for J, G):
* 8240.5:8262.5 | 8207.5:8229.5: 2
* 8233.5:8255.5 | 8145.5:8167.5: 3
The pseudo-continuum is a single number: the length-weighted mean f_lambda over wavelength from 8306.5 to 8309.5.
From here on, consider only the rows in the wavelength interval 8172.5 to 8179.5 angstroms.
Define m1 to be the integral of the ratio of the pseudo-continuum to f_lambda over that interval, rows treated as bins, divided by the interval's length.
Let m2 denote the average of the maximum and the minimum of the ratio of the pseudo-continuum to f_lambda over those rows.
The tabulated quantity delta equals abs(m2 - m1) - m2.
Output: -0.910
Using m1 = 0.91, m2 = 0.912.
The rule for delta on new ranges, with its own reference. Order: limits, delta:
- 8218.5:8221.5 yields -0.927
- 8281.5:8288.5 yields -0.935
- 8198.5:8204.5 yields -0.988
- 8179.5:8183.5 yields -0.913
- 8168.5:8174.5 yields -0.927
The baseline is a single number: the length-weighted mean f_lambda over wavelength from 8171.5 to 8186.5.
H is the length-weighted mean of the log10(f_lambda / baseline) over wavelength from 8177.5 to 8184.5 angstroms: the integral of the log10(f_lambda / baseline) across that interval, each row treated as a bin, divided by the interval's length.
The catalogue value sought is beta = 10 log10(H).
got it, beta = -28.5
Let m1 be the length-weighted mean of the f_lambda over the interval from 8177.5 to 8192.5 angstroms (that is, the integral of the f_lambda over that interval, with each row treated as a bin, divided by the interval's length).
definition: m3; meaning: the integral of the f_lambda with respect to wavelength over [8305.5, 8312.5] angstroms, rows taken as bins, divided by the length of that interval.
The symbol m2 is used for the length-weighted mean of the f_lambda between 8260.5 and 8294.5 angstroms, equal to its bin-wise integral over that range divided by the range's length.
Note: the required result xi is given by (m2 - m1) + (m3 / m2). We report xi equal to 0.8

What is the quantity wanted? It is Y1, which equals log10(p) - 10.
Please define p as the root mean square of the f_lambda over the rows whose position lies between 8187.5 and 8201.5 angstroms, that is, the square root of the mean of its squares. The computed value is -8.97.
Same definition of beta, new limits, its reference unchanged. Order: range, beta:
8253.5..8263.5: -40.7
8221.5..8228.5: -26.8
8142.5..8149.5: -26.3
